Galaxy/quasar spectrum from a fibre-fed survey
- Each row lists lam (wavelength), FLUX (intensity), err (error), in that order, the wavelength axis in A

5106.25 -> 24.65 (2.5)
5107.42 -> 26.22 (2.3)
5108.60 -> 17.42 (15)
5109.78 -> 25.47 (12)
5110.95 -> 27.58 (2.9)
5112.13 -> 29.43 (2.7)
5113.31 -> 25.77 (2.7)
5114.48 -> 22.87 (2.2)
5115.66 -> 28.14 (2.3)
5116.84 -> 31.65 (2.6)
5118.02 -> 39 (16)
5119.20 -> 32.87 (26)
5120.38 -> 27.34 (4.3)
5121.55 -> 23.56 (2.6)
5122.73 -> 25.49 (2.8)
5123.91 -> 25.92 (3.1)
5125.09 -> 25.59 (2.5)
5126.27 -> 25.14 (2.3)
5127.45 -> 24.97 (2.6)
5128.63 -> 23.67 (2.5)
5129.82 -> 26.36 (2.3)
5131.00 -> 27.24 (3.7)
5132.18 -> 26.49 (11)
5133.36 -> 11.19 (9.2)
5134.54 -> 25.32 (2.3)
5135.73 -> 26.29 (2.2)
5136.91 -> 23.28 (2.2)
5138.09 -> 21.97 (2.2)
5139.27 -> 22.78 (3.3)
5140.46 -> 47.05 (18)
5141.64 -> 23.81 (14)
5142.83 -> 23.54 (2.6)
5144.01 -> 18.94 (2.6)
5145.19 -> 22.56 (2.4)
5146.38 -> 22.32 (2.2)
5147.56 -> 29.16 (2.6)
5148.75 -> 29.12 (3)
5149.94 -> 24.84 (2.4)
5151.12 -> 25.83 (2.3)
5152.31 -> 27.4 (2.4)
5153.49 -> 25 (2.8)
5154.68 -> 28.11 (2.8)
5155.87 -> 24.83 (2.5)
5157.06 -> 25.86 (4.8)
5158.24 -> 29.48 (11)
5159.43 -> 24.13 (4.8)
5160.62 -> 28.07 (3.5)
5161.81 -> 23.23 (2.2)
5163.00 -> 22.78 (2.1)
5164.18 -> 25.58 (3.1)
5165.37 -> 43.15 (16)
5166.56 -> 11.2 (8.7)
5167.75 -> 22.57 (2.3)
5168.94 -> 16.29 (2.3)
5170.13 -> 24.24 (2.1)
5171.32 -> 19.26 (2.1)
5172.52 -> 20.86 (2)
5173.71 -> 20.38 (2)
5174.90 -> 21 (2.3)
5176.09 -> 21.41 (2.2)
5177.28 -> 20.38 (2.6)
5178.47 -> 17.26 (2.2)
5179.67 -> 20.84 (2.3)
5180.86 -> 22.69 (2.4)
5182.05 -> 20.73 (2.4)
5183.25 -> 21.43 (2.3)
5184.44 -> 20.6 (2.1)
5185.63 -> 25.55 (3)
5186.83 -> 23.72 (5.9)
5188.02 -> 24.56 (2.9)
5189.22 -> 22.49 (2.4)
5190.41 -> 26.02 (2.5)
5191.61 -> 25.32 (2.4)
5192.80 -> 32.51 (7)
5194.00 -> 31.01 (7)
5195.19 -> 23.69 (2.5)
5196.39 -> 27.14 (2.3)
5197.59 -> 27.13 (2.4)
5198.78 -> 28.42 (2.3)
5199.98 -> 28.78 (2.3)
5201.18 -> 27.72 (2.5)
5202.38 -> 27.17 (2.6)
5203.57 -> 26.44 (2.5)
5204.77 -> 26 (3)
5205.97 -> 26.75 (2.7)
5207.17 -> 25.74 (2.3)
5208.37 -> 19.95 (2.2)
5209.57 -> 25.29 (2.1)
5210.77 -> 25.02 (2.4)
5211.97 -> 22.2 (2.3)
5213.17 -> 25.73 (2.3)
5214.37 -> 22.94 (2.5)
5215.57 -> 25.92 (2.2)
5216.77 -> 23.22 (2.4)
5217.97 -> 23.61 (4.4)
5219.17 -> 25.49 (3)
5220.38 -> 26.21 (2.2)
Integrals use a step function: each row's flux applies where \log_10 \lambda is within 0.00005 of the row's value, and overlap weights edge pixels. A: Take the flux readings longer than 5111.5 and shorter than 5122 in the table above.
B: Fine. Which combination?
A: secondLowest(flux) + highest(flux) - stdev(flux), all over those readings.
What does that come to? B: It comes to 58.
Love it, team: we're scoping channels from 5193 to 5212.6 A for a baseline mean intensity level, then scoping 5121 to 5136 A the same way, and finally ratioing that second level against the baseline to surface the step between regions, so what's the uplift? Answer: 0.93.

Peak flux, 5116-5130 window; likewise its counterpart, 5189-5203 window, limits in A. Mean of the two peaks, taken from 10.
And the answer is -26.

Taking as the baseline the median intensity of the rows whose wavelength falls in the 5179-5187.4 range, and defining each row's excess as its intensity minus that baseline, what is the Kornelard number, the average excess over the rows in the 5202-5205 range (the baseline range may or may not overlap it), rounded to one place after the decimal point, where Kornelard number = 5.1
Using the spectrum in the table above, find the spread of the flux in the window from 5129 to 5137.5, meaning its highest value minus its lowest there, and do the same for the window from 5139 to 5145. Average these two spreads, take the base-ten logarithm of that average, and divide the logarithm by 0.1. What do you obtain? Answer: 13.4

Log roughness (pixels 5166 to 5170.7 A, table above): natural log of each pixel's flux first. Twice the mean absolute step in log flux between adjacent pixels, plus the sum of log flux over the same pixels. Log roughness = 12.5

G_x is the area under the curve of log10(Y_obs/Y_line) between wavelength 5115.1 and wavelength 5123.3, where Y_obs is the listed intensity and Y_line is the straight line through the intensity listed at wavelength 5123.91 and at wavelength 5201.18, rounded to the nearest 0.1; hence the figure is 0.5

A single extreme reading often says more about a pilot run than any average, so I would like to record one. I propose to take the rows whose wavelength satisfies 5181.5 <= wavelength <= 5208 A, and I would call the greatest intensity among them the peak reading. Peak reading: 32.51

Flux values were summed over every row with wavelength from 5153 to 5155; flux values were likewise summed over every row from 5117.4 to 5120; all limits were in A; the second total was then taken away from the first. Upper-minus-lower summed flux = -19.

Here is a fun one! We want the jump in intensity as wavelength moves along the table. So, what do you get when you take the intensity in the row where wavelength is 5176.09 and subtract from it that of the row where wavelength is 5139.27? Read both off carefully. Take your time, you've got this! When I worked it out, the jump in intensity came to -1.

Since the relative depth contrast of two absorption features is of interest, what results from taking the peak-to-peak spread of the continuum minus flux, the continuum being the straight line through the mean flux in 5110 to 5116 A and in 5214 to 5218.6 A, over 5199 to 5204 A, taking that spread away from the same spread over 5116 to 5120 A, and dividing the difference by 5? 1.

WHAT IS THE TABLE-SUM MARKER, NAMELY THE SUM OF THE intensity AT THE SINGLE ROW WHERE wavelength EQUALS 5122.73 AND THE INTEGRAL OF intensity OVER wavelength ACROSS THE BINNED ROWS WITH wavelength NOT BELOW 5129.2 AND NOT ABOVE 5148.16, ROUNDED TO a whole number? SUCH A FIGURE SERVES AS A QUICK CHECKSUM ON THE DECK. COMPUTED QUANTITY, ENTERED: 497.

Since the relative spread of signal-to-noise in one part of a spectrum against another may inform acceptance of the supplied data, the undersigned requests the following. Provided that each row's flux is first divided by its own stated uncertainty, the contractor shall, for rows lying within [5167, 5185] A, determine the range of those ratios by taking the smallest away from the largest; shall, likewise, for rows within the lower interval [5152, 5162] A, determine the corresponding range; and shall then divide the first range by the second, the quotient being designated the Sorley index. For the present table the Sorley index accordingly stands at 0.51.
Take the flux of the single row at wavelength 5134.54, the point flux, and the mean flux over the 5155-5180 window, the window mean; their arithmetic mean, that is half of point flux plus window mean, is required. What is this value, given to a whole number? 24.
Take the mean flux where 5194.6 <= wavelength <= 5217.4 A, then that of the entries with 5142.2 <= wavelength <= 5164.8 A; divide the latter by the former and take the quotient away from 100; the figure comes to 99.01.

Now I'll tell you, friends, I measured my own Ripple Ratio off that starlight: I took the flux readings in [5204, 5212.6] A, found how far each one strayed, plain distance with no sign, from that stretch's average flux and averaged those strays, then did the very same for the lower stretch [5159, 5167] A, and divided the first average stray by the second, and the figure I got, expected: 0.33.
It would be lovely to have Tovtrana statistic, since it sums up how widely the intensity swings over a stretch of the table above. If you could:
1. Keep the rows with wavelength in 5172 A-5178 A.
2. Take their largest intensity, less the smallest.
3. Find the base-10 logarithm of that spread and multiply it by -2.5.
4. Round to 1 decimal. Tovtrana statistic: 0.0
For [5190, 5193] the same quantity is -2.1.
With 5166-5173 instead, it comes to -2.8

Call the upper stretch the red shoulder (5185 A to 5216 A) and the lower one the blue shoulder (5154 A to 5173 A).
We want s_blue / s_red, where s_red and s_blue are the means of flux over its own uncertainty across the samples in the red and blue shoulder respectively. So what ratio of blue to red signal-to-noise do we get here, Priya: 0.79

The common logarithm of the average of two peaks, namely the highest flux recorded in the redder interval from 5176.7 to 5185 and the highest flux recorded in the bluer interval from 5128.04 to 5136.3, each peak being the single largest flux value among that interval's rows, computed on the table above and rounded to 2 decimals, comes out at 1.40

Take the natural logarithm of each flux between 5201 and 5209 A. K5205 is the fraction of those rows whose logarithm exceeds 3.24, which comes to 0.86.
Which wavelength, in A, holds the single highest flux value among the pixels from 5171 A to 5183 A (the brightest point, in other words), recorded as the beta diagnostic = 5180.86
